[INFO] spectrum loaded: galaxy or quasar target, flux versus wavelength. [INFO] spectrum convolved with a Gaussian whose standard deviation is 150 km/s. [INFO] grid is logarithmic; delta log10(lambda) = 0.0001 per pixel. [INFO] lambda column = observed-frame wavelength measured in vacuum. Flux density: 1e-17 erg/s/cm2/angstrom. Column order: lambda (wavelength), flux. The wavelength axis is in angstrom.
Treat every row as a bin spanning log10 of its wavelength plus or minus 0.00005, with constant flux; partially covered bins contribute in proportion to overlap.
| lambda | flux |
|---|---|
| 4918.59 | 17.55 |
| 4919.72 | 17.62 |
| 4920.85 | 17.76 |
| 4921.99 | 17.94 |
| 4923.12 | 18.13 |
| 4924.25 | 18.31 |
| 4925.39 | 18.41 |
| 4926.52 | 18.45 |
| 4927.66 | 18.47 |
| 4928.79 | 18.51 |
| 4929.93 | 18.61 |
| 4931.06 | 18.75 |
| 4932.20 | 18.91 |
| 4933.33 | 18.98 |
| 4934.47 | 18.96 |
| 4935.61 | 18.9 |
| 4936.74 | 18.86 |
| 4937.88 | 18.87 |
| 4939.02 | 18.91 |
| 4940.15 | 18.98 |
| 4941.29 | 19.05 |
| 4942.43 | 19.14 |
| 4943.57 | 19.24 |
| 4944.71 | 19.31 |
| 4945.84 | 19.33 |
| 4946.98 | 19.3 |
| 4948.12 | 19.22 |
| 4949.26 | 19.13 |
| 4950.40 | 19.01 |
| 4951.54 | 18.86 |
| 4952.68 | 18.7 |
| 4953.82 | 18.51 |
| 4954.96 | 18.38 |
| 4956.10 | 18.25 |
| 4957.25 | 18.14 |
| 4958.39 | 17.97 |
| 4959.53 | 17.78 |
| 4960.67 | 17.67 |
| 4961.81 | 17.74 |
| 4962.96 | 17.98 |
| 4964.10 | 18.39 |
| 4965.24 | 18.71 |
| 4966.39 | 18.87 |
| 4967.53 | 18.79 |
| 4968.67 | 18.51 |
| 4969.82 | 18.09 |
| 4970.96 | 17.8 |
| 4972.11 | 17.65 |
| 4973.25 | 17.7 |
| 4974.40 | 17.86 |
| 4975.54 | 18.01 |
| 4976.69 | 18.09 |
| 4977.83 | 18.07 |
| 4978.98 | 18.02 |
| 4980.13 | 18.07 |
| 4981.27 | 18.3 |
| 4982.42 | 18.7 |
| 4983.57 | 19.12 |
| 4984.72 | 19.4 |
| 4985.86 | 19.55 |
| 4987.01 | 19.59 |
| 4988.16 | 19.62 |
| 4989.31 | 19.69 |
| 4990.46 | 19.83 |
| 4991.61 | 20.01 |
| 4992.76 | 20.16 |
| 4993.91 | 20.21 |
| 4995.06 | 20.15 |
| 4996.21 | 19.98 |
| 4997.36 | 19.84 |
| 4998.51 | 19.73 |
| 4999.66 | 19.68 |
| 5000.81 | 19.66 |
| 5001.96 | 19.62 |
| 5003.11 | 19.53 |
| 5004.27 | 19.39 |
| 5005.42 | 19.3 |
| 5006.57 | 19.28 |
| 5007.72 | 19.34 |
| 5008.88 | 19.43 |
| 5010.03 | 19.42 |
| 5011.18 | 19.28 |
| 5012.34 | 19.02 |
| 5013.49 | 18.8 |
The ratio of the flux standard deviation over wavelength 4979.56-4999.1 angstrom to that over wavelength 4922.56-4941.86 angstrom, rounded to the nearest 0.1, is 2.3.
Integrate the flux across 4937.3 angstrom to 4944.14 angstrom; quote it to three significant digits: 130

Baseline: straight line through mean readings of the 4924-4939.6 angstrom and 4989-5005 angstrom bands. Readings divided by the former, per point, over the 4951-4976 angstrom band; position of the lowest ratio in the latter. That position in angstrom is 4972.11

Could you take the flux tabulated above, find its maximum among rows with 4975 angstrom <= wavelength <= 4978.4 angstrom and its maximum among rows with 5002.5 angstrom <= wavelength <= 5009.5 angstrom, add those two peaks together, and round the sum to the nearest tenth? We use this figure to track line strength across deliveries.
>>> 37.6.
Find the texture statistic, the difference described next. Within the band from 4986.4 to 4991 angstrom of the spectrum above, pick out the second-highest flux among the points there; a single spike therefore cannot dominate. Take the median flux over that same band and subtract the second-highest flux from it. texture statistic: -0.035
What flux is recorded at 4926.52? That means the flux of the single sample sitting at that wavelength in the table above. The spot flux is 18.45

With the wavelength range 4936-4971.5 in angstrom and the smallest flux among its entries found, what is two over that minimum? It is 0.113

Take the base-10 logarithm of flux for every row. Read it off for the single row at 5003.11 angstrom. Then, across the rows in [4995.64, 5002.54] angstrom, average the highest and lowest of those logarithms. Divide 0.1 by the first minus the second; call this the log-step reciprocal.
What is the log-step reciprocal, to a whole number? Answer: -17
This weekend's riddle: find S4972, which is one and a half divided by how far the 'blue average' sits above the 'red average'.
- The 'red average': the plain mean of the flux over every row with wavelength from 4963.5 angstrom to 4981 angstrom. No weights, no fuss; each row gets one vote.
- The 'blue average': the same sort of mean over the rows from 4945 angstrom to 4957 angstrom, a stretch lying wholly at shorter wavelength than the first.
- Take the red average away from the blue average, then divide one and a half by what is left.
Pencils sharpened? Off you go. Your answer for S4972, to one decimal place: 2.2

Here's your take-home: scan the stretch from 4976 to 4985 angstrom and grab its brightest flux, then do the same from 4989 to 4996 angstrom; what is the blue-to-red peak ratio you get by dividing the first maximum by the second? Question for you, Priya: 0.96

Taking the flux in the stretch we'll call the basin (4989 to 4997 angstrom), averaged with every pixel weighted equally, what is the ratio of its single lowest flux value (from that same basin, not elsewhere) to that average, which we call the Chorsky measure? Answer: 0.984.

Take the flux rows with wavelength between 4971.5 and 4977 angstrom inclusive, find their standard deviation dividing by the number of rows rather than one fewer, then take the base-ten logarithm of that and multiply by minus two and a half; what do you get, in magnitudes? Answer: 1.92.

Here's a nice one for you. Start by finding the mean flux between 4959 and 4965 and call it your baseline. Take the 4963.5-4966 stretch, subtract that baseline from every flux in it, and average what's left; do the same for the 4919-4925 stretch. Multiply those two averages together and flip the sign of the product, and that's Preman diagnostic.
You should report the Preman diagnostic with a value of 0.0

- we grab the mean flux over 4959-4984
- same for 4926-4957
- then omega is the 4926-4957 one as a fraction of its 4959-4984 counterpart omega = 1.04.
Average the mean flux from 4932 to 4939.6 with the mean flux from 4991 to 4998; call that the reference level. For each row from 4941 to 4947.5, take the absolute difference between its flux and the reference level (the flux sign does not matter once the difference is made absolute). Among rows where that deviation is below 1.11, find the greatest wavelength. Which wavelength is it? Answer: 4946.98 angstrom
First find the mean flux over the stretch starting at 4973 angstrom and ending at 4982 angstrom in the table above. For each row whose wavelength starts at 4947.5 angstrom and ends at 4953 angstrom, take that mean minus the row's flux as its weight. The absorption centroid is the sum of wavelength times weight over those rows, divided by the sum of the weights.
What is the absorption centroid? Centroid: 4950.1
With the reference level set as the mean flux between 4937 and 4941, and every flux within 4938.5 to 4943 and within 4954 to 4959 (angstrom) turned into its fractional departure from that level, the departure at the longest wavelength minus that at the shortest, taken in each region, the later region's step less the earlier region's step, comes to -0.034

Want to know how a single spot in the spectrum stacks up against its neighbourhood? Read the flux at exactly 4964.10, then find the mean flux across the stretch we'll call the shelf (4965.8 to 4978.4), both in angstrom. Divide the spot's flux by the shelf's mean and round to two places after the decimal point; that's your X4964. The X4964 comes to 1.01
